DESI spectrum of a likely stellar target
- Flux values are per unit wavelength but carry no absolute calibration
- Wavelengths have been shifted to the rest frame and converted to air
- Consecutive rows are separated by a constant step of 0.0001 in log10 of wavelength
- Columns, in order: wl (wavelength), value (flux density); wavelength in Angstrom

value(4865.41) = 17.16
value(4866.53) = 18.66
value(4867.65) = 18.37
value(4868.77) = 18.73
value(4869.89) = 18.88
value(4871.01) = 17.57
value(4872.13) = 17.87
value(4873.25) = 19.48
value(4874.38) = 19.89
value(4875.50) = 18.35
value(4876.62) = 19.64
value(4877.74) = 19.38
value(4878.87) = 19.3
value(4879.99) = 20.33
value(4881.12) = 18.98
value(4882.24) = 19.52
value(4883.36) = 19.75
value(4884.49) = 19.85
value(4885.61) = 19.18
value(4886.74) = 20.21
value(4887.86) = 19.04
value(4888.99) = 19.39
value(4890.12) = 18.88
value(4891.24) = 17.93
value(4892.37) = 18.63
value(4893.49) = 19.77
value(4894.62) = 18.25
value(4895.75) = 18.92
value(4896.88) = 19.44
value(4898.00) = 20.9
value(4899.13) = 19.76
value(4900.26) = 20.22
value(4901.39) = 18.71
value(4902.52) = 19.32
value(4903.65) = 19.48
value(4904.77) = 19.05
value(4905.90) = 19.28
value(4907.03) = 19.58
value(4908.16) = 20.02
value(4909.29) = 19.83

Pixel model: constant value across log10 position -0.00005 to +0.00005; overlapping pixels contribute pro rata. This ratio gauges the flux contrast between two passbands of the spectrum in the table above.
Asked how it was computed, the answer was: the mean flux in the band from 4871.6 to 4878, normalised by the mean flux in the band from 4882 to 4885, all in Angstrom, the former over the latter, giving 0.97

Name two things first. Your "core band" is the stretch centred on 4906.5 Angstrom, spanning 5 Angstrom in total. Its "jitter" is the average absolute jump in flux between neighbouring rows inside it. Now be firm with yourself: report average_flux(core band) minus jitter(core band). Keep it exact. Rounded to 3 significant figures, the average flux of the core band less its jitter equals 19.2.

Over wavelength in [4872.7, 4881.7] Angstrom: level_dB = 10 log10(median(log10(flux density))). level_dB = 1.10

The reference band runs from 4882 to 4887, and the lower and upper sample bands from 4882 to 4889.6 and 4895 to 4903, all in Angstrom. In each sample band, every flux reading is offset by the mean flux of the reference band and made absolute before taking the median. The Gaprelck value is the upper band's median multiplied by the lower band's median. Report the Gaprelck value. 0.16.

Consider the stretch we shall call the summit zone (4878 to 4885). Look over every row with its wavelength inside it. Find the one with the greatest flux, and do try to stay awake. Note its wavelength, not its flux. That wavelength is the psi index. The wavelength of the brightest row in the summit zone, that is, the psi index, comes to 4879.99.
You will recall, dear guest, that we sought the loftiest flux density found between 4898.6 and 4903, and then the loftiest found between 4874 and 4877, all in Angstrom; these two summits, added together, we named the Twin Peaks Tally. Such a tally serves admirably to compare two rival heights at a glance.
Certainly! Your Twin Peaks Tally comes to 40.1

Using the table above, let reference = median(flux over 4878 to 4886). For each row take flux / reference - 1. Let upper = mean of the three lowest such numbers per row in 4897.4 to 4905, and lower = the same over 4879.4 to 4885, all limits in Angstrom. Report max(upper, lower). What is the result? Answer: -0.005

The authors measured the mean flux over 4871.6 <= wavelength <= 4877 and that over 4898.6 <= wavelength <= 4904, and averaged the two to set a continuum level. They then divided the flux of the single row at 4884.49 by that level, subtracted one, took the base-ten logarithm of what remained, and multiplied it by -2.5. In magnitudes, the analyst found 3.8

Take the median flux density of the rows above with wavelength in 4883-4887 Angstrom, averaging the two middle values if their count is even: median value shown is 19.8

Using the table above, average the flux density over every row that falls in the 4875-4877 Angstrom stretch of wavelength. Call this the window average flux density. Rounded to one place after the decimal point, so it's 19.0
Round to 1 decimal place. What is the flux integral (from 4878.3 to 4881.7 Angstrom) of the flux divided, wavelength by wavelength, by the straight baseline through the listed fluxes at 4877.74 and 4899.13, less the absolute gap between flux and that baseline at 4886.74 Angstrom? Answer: 2.7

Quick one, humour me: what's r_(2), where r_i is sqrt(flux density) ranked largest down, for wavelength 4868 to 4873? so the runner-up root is 4.33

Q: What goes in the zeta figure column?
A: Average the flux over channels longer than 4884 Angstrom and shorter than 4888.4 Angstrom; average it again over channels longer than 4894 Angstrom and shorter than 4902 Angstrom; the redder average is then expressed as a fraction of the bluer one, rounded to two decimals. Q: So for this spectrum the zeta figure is 0.99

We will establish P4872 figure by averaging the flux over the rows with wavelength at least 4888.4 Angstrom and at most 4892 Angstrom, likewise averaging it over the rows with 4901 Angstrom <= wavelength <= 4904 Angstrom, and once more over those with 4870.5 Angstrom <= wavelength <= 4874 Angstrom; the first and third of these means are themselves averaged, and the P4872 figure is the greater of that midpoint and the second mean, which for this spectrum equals 19.2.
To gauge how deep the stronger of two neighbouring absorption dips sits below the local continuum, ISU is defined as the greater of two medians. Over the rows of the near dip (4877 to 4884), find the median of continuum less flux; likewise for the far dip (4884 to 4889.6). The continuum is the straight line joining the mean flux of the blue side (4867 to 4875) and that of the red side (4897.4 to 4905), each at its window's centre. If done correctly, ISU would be -0.1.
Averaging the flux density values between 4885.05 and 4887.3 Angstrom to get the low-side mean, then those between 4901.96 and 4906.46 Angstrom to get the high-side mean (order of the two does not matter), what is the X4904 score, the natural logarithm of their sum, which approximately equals 3.66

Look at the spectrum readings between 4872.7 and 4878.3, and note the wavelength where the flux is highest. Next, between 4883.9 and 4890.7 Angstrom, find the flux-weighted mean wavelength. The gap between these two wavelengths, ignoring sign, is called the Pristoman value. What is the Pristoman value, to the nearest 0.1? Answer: 12.9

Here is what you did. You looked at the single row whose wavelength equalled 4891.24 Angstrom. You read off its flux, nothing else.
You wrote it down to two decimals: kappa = 17.93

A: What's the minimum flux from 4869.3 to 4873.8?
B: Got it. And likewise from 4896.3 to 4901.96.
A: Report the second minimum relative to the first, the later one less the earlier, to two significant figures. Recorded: 1.1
